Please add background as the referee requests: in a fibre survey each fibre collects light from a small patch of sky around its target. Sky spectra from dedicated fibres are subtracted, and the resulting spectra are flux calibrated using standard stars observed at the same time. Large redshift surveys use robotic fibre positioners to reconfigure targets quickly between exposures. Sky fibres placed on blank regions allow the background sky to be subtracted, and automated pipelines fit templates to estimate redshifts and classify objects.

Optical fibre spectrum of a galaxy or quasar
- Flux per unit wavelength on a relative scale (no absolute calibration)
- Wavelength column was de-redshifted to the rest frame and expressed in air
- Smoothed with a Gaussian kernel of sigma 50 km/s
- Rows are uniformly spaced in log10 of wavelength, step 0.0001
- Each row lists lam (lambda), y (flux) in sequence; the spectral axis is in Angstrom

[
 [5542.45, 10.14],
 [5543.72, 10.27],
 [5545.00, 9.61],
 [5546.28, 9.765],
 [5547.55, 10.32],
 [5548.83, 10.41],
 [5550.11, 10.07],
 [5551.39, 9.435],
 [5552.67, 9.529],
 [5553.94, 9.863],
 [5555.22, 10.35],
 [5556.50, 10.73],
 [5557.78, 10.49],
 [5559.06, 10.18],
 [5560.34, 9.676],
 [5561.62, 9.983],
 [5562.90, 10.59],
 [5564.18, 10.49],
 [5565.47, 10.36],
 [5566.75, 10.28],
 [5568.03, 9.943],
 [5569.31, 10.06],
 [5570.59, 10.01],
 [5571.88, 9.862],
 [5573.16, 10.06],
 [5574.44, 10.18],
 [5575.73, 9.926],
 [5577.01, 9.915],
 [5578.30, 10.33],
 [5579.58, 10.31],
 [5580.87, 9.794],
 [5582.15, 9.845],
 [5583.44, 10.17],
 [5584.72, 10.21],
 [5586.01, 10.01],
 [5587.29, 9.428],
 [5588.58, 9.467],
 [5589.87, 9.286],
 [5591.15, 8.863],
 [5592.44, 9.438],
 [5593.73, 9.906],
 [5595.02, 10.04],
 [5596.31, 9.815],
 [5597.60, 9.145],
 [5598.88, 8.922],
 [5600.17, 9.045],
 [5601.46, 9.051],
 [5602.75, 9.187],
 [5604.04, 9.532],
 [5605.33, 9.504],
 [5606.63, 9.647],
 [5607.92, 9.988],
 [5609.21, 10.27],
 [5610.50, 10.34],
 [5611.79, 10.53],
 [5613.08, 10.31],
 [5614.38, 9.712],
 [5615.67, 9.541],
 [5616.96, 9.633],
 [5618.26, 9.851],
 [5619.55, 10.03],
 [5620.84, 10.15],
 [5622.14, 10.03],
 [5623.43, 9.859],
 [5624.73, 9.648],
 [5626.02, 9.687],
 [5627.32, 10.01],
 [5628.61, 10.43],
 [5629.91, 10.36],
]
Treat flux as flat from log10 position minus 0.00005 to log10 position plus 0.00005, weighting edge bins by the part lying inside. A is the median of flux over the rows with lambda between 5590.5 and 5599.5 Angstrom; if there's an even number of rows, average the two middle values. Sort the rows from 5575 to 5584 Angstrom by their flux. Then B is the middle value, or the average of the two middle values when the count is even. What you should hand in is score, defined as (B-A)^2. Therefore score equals 0.24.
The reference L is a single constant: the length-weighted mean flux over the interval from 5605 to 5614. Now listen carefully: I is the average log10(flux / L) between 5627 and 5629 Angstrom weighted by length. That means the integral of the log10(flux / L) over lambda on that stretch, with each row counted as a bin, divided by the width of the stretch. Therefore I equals 0.006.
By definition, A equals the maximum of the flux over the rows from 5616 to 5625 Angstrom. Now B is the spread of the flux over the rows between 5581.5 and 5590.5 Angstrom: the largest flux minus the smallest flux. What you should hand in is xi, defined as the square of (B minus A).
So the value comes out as 85.1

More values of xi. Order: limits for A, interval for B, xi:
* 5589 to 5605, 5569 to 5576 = 94.5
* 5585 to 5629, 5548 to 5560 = 85.3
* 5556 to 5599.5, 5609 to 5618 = 94.9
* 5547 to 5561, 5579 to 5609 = 86.2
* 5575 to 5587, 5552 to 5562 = 83.3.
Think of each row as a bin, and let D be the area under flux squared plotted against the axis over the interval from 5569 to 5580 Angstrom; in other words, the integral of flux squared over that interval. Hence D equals 1115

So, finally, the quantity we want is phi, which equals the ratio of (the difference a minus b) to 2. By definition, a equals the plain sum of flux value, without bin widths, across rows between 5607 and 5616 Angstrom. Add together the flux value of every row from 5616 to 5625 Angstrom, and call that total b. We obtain 1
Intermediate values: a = 70.7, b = 69.2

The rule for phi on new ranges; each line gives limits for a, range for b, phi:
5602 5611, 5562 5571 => -2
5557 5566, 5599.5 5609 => 3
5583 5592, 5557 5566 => -2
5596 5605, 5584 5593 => -1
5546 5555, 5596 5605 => 2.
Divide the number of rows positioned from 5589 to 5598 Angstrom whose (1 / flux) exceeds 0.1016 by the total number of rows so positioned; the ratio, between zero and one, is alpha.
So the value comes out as 0.7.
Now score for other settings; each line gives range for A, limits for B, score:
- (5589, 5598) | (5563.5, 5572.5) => 0.39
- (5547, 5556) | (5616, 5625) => 0.04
